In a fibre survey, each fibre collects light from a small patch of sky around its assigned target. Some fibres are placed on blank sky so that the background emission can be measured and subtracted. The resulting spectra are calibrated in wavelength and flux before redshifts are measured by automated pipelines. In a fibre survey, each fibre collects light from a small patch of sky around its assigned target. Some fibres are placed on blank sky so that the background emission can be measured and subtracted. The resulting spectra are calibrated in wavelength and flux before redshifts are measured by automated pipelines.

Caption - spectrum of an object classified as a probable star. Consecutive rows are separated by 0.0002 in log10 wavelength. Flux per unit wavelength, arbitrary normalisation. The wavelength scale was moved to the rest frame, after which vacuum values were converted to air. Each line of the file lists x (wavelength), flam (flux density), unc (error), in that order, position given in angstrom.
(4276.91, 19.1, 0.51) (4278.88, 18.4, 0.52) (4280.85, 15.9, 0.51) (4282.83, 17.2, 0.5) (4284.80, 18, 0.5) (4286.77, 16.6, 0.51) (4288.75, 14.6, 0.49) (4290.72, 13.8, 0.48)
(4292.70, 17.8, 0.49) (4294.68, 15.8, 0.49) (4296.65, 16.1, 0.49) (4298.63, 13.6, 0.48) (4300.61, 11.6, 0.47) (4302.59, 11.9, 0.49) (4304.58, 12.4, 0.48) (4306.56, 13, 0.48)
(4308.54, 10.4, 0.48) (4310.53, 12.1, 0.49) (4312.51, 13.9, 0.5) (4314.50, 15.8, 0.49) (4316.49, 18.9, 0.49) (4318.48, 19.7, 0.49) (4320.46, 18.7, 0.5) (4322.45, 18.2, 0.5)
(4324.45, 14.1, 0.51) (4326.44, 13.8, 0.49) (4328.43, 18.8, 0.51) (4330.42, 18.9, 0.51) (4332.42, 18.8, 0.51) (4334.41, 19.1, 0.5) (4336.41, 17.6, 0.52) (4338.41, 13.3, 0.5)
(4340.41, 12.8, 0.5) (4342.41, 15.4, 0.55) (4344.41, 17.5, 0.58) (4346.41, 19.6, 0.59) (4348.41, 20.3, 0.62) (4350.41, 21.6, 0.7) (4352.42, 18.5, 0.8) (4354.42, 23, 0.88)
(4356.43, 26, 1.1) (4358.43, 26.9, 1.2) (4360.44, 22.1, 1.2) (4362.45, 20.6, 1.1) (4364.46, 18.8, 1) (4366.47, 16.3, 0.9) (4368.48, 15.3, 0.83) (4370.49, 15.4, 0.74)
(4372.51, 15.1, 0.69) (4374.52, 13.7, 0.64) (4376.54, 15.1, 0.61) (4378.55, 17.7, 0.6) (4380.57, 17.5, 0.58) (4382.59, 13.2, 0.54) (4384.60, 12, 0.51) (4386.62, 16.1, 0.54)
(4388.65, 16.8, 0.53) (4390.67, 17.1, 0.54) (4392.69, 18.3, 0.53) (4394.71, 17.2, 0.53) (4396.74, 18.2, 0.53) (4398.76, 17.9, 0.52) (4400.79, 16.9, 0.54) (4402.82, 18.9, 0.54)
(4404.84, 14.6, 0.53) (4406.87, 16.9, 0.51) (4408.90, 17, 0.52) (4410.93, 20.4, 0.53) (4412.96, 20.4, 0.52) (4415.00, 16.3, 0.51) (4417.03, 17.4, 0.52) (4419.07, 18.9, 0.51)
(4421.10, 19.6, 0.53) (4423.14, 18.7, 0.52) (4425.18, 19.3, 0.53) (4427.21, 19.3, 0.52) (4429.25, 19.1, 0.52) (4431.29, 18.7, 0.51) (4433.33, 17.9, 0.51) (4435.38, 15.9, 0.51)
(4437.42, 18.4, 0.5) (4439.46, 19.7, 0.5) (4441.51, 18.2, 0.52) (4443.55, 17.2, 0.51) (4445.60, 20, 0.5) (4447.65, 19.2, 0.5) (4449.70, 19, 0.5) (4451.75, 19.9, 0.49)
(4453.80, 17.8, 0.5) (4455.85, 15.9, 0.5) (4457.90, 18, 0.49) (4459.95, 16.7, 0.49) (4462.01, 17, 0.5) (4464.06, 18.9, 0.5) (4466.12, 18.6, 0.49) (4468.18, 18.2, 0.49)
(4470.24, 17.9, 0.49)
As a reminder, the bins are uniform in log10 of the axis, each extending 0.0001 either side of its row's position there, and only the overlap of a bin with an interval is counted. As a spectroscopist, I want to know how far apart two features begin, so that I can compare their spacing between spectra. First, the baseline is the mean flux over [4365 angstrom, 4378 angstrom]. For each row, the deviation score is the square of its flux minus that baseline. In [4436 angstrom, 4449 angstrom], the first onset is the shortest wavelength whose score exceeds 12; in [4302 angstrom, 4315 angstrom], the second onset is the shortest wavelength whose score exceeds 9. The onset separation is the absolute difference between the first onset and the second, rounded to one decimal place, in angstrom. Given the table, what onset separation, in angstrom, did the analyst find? 136.9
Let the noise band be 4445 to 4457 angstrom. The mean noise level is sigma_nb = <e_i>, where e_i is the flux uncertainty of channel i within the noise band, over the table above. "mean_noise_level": 0.50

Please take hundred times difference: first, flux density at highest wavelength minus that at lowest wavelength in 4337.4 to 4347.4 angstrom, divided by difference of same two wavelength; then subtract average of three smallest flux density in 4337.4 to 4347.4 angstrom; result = -1305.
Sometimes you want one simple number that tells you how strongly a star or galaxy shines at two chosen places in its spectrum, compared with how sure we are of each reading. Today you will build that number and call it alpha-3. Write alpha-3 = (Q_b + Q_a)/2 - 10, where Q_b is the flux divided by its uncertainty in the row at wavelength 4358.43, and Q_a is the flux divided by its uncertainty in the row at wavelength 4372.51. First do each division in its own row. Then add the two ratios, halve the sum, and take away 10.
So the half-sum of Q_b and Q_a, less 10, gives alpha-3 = 12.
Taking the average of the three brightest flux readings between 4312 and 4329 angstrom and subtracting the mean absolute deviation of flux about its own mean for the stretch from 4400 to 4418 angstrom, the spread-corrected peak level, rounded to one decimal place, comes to 17.6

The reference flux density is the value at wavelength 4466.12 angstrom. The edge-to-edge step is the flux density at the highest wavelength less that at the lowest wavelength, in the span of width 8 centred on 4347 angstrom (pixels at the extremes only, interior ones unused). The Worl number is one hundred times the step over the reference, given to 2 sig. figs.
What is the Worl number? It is 22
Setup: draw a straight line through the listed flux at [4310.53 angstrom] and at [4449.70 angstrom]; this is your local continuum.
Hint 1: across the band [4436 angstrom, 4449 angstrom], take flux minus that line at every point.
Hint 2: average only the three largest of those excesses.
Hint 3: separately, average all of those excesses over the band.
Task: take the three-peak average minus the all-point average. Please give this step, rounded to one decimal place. 0.8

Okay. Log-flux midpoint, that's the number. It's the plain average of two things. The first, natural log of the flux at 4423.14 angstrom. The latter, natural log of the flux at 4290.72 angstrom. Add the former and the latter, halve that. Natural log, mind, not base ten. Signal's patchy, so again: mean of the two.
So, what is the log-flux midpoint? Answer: 2.78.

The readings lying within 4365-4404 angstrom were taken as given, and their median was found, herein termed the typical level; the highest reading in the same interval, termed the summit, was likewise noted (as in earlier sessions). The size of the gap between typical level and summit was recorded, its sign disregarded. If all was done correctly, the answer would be 2.1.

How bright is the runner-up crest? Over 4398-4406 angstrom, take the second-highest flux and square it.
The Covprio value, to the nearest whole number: 320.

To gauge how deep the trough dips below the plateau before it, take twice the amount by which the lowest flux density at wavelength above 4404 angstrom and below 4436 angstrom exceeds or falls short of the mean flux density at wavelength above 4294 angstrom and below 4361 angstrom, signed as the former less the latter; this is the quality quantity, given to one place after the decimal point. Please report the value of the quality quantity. -4.9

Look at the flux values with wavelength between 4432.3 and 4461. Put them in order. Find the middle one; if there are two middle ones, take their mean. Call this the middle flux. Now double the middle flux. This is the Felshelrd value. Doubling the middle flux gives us 36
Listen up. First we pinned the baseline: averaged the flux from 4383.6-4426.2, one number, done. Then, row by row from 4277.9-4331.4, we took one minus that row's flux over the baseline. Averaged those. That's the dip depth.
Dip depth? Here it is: 0.11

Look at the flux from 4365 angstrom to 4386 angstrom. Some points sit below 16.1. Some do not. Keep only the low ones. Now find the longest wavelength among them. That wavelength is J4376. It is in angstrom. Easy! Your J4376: 4384.60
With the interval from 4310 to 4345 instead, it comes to 4342.41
